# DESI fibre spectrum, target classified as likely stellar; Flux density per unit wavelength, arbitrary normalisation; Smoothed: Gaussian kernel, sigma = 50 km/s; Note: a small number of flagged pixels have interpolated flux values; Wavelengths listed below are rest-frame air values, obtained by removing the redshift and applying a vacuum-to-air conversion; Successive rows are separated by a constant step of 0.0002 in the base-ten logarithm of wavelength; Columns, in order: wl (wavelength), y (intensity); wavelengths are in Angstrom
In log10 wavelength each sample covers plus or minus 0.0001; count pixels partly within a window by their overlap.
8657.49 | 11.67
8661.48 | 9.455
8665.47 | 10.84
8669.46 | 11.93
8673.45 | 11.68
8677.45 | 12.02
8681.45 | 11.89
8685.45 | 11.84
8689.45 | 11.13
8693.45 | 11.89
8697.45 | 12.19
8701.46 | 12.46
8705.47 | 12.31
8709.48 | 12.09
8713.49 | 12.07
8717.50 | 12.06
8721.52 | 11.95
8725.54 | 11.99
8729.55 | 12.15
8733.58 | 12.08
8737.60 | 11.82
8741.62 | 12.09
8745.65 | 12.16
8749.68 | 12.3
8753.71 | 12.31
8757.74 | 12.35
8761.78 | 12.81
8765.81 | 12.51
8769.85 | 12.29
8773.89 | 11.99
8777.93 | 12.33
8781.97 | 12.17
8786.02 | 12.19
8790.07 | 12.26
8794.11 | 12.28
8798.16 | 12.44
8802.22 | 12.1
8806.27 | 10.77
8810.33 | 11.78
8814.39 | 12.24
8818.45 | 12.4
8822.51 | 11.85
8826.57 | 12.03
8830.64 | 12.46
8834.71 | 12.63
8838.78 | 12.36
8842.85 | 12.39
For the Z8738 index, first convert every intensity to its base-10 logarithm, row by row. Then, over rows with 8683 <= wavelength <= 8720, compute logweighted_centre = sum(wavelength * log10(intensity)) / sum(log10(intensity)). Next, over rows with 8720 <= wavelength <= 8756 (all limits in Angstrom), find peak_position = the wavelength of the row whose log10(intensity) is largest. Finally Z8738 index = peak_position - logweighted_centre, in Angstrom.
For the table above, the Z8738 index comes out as 52.2 Angstrom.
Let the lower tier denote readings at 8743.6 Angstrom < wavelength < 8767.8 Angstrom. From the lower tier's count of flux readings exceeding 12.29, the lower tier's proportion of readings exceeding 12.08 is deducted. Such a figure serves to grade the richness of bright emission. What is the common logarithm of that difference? 0.6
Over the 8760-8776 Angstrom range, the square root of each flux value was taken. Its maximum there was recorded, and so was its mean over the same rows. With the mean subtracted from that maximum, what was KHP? 0.058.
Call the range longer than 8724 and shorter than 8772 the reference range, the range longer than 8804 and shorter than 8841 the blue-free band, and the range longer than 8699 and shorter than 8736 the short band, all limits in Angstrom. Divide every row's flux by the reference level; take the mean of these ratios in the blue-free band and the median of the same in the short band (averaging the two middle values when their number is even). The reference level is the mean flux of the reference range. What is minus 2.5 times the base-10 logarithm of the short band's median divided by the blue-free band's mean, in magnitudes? -0.002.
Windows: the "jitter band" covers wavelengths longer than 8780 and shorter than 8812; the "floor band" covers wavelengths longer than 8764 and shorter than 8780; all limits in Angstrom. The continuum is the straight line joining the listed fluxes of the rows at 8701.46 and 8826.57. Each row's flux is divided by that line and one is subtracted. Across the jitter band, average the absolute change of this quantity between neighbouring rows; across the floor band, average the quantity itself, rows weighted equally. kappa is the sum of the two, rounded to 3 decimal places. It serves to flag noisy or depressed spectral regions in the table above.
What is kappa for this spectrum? 0.040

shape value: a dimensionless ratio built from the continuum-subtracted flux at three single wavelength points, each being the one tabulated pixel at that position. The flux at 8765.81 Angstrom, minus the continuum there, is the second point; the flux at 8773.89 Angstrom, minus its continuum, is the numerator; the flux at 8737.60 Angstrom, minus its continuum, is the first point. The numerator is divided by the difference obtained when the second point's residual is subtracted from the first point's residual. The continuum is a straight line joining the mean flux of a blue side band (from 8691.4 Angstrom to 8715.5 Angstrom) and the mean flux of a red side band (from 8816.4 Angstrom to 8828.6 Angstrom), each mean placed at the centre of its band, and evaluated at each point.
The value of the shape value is 0.2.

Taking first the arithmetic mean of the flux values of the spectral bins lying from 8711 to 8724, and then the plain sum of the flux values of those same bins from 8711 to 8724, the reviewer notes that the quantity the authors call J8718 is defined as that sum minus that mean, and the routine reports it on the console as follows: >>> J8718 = 24.05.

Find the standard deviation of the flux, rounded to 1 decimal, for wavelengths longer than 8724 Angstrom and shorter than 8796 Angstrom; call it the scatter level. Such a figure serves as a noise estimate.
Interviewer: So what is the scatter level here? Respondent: 0.2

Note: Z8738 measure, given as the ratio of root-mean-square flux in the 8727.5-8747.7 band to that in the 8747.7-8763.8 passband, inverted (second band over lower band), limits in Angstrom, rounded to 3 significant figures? 1.03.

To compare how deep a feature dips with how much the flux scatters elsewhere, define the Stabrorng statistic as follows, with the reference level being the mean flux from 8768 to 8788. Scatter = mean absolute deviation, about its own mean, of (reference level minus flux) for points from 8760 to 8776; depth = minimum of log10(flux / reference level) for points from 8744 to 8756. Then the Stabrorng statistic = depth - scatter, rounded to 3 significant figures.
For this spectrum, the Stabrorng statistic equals -0.261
